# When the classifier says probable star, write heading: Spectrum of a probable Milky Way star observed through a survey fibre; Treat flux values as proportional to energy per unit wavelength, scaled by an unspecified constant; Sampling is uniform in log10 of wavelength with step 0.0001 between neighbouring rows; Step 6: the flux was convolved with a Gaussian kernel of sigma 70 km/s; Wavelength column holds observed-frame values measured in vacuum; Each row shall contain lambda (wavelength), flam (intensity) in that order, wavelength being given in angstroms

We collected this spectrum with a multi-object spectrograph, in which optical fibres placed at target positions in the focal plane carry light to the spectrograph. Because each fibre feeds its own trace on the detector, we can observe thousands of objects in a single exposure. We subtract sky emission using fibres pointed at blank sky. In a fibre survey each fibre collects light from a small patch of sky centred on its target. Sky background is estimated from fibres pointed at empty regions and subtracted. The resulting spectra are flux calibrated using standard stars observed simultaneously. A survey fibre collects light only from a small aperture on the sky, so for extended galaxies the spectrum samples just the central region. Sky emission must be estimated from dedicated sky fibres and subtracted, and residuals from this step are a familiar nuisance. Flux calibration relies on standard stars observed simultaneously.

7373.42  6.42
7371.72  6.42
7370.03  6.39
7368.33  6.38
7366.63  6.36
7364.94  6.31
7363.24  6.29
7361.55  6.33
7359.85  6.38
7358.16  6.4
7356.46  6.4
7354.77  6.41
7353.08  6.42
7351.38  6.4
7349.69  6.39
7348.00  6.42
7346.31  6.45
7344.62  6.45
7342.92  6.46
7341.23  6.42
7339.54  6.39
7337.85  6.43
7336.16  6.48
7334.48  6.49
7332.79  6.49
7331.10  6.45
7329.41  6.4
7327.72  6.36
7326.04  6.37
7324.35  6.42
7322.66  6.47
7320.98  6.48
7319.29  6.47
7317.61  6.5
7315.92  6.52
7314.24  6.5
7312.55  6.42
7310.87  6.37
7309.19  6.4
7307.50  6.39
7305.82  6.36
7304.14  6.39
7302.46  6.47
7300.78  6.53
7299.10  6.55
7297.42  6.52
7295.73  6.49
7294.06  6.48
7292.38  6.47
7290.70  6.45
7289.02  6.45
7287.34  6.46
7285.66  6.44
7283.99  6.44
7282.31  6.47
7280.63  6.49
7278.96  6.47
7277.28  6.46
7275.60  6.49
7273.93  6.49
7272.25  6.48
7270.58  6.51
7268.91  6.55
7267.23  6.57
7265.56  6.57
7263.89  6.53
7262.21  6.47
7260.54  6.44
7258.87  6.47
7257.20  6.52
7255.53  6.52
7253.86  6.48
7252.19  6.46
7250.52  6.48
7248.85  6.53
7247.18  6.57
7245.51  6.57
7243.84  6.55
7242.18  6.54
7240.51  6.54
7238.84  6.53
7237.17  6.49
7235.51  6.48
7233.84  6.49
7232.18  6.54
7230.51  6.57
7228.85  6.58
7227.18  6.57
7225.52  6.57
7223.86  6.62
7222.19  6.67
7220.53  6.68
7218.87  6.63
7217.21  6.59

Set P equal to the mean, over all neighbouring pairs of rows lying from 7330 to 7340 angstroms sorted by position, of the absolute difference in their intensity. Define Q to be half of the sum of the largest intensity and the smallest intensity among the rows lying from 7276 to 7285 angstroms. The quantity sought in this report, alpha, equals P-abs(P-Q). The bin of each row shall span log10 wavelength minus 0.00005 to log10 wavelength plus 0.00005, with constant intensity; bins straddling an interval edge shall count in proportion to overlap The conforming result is -6.41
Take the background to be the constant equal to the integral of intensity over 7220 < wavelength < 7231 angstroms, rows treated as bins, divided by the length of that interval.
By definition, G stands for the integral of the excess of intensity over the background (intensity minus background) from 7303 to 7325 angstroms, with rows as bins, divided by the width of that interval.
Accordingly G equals -0.17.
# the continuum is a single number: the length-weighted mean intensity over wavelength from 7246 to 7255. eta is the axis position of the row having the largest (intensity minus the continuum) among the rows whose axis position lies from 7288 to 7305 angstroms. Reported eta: 7299.10 angstroms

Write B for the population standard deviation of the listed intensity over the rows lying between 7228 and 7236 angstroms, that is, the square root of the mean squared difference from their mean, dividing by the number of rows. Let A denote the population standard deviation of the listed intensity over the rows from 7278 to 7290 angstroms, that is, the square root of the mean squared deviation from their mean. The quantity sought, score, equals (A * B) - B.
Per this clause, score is -0.040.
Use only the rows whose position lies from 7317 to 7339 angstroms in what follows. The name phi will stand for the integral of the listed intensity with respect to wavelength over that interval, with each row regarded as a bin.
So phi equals 142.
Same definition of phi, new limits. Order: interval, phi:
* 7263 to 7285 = 143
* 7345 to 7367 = 140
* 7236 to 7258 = 143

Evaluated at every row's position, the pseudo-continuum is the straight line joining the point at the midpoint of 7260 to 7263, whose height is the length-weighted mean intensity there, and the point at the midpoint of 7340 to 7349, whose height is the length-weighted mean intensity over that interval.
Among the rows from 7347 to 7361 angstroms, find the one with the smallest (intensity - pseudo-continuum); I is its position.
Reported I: 7359.85 angstroms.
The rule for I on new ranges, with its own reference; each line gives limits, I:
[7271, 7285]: 7283.99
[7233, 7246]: 7235.51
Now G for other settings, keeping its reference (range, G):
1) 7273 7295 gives -0.14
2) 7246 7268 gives -0.10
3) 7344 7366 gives -0.22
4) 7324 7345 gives -0.18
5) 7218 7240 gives -0.04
